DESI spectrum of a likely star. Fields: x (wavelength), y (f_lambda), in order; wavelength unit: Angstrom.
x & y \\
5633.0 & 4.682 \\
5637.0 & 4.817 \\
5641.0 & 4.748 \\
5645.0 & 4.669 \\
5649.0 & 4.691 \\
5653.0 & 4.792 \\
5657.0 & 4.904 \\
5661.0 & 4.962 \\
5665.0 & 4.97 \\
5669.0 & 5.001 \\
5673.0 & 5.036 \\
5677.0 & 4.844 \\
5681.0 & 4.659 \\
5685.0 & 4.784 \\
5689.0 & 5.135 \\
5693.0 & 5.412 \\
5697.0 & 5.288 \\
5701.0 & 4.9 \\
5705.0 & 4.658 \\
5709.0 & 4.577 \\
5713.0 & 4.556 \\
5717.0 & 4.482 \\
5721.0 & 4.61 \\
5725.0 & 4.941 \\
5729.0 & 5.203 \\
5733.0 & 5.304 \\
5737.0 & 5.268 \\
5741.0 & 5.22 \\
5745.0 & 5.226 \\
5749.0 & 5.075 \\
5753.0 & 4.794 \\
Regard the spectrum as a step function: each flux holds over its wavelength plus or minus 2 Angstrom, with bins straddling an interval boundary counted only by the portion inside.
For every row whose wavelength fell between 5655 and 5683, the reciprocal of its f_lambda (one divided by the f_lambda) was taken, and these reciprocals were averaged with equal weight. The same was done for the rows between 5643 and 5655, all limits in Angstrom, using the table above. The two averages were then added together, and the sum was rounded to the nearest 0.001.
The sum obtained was 0.416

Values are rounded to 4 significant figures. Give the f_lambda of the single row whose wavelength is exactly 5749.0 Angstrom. 5.075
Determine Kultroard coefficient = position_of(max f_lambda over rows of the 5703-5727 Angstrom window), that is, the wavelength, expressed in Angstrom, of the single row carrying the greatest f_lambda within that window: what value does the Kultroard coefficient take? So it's 5725.0 Angstrom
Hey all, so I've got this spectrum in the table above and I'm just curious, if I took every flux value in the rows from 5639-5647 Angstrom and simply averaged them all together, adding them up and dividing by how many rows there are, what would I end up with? 4.71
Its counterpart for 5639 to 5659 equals 4.76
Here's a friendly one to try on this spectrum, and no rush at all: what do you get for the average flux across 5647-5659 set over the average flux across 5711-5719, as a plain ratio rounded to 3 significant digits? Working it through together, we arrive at 1.06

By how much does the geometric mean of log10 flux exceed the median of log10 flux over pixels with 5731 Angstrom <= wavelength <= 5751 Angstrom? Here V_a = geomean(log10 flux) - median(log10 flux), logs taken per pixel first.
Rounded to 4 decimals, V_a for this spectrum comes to -0.0007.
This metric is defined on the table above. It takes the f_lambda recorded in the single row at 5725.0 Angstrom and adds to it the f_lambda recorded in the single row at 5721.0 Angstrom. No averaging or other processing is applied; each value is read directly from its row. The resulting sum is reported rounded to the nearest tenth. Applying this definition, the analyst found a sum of 9.6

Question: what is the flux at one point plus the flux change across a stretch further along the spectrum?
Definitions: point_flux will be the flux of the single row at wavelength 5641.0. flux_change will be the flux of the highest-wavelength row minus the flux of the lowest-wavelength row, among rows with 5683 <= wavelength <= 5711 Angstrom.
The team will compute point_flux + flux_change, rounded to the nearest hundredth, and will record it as 4.54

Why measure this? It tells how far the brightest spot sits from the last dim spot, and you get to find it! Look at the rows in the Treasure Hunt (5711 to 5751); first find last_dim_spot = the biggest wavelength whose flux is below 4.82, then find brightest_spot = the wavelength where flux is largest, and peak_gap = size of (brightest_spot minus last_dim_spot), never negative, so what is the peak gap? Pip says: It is 12 Angstrom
